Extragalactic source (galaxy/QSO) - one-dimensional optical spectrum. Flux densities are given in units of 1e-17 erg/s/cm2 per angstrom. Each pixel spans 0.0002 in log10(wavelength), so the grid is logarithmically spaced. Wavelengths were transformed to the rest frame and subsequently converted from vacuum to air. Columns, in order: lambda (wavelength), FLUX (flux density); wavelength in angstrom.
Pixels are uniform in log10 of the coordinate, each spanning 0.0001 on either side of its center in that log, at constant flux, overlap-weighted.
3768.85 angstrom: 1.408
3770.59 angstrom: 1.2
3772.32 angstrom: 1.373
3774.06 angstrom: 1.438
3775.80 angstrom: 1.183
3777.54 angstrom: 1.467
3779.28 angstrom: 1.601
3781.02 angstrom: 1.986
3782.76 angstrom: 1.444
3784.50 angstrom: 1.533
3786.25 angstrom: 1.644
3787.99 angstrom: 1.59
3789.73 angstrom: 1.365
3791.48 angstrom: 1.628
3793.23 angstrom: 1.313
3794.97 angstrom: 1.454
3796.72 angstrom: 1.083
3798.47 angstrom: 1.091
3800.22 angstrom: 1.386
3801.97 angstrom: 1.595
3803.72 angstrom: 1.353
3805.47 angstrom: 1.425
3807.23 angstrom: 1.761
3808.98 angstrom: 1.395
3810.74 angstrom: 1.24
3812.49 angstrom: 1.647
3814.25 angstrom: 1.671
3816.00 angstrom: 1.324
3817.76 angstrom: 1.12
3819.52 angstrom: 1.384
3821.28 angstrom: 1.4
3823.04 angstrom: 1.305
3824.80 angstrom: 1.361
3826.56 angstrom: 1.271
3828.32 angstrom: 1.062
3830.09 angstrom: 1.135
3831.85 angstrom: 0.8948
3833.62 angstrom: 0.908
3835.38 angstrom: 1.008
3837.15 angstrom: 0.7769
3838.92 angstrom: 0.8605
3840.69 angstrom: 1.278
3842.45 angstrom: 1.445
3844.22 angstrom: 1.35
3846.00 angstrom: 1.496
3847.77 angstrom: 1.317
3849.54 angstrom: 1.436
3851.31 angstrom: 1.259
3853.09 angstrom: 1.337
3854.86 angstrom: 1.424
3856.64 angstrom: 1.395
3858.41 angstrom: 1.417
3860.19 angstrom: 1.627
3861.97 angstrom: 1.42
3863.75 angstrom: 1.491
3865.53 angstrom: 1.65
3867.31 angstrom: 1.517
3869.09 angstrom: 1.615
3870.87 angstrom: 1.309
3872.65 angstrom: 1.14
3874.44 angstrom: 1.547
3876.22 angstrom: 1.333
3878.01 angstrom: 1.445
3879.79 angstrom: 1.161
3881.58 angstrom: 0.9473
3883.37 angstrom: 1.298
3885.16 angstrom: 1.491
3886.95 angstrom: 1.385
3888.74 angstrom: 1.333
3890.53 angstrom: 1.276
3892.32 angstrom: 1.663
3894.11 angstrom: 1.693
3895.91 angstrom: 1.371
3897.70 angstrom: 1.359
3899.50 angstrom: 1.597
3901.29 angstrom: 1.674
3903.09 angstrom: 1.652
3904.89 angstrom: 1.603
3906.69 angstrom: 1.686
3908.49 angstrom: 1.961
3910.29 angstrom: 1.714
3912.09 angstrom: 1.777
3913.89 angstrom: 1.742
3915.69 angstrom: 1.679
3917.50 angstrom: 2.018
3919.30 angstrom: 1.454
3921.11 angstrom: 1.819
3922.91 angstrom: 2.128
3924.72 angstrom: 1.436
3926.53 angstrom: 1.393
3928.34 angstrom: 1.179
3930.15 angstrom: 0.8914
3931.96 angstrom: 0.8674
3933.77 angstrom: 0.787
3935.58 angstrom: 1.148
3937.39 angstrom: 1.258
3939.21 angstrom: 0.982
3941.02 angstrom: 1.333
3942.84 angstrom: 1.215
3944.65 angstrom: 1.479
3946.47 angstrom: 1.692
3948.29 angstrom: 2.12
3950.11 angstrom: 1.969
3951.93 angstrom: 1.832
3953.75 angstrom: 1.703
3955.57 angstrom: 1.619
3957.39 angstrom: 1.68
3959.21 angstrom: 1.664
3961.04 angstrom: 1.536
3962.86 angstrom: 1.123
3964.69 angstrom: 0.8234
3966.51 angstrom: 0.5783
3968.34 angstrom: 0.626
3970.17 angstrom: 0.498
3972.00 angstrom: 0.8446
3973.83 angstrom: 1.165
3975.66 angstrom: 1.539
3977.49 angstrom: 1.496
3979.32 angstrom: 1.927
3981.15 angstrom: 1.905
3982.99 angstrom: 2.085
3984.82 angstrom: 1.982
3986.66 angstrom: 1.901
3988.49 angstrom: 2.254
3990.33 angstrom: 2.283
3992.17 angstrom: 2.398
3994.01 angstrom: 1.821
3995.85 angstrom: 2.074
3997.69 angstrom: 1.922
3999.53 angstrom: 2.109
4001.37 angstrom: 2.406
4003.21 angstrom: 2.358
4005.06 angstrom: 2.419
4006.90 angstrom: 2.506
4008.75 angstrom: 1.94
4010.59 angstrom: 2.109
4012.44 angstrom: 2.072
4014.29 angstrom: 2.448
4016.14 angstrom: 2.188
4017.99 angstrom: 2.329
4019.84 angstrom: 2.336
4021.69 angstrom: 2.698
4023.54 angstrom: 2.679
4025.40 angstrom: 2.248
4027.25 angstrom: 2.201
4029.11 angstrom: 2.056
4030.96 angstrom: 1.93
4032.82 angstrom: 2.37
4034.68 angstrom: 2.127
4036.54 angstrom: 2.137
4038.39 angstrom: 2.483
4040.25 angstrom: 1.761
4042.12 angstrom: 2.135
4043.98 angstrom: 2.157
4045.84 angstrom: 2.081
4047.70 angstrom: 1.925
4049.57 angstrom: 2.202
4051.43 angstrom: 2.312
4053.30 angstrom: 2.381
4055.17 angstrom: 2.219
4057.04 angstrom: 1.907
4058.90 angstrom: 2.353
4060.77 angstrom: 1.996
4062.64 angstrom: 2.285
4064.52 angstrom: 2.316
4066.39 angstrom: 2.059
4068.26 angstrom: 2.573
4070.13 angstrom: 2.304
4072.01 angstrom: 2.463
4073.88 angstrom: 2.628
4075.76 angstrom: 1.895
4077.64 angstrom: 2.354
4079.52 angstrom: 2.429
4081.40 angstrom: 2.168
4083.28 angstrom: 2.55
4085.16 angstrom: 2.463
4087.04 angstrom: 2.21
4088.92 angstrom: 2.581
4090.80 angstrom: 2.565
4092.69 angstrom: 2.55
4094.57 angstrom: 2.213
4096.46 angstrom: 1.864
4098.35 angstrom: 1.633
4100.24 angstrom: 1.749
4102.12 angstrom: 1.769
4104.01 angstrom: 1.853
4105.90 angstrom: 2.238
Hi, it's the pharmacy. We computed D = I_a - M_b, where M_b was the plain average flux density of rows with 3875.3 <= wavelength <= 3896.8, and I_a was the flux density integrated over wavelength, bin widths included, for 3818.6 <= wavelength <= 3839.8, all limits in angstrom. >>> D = 22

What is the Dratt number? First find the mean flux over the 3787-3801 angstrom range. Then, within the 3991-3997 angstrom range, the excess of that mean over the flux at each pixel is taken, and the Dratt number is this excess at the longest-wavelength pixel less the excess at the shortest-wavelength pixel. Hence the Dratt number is 0.32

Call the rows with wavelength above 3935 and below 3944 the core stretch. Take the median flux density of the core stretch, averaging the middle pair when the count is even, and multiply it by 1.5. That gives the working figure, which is 1.8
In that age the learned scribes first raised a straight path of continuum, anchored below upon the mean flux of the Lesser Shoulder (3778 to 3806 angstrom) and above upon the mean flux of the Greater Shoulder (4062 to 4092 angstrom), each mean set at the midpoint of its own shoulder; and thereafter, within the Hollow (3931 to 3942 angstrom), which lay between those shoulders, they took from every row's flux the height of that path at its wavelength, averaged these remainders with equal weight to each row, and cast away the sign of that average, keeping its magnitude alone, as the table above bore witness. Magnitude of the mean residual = 0.86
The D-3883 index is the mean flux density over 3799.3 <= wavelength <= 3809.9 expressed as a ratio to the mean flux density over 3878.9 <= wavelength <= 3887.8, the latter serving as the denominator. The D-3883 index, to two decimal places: 1.18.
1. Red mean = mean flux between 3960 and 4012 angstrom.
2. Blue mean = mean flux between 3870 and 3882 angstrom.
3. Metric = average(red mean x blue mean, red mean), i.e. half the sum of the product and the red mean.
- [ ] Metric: 2.0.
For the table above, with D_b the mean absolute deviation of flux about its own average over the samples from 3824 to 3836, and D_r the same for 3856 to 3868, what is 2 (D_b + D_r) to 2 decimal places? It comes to 0.45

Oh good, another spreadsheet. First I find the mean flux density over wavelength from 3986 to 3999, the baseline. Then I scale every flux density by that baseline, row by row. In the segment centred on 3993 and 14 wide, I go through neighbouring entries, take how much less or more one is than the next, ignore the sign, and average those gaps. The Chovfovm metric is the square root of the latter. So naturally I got 0.337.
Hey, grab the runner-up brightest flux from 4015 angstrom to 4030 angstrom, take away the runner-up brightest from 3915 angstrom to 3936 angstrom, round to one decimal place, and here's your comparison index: 0.7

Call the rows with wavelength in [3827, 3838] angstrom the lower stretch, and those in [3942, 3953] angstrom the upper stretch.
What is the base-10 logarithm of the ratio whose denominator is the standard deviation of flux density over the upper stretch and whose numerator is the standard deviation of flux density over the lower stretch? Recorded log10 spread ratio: -0.41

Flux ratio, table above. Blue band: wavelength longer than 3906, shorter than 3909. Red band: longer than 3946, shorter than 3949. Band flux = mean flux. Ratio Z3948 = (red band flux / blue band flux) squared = 1.1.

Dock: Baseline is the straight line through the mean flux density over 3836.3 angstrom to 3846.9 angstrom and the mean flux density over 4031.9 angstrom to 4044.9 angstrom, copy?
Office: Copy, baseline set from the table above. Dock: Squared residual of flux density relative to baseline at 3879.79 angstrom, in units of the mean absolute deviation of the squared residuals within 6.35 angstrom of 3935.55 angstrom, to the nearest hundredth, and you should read 0.26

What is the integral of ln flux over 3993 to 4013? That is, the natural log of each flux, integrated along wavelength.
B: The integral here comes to 15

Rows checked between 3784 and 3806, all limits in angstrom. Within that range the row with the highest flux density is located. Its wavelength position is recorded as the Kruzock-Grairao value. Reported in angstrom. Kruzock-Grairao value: 3786.25 angstrom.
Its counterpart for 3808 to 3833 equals 3814.25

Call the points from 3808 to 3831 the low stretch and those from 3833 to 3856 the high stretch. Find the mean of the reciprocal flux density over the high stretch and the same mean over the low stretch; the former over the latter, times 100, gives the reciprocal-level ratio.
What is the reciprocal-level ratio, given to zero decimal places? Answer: 112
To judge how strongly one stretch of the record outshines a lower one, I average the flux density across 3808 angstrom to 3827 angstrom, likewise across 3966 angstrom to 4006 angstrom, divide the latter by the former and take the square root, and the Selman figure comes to 1.13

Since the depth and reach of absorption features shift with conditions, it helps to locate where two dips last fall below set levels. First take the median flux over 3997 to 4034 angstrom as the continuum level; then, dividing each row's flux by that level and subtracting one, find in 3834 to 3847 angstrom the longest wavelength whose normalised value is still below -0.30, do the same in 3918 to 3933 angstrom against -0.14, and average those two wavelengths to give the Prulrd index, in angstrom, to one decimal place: 3889.0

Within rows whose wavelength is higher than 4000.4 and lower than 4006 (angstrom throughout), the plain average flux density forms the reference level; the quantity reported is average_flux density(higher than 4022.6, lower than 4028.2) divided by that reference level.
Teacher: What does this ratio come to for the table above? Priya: 1.0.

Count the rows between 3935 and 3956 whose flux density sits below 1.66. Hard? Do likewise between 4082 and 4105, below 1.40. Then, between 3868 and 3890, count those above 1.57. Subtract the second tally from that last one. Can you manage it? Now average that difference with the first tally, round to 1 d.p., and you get 4.0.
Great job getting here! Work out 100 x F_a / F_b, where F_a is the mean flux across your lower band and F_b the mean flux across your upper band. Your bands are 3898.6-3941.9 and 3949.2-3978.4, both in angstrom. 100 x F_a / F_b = 115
